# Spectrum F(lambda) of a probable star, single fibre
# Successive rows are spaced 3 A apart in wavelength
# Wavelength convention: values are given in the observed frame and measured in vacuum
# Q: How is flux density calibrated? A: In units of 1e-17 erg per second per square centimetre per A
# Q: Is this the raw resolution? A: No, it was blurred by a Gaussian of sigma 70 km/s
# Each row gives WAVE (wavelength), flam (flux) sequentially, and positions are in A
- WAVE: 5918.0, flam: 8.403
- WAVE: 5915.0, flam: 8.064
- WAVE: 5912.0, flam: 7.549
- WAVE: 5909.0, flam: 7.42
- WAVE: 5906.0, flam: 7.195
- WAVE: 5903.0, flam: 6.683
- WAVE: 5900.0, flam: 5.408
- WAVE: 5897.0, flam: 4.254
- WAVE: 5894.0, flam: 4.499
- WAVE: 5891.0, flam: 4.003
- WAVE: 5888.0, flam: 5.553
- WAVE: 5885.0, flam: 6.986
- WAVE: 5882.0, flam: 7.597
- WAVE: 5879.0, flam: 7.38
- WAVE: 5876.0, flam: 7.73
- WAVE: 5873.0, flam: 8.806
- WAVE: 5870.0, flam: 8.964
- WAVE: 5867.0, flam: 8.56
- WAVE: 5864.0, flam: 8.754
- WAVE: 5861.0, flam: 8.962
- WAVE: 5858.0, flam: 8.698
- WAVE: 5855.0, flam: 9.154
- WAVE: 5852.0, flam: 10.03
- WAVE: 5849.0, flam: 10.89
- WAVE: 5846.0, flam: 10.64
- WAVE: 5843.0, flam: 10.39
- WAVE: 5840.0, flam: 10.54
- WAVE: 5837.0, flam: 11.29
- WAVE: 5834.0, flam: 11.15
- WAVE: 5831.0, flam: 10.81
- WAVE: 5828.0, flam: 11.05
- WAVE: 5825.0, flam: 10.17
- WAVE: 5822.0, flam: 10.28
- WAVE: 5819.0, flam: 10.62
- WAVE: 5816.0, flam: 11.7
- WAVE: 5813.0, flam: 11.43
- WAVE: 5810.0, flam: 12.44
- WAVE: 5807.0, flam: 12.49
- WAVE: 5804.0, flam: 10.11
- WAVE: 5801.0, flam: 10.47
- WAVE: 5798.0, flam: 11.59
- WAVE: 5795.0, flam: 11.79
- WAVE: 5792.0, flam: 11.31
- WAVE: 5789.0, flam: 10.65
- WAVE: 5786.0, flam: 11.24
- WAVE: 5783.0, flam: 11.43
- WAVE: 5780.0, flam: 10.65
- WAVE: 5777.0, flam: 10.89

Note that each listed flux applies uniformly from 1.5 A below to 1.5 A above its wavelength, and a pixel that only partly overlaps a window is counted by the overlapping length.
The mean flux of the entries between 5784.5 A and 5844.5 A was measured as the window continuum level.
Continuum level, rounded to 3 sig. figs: 11.1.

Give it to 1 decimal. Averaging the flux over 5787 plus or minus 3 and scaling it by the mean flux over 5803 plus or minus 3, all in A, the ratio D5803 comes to 1.1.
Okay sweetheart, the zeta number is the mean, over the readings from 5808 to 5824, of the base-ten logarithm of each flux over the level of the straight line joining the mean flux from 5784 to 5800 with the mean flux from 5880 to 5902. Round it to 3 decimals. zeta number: 0.056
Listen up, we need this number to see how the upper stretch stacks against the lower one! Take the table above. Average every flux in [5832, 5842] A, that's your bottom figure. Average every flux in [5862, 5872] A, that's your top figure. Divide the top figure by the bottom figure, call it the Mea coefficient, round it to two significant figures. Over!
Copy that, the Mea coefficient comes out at 0.80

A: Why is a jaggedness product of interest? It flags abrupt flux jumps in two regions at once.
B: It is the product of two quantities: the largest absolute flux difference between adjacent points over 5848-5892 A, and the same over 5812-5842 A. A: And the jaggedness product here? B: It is 1.7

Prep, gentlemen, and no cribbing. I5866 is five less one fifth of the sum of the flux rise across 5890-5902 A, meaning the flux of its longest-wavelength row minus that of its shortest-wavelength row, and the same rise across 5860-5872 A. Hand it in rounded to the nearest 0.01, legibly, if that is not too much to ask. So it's 4.72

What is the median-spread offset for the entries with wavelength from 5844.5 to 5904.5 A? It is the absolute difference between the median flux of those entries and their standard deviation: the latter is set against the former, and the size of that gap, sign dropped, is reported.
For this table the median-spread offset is 6.1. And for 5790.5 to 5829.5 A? 10.5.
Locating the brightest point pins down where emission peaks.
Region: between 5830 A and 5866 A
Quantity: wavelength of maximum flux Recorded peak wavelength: 5837.0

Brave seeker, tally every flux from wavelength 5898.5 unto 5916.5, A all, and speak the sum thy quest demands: 42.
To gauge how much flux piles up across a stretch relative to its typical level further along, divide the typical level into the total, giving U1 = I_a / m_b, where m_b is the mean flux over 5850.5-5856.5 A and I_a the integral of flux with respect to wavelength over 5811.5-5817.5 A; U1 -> 7.2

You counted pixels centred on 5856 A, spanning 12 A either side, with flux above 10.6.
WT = 2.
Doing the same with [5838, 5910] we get 2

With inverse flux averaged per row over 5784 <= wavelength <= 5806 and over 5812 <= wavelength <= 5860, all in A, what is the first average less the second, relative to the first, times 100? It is -5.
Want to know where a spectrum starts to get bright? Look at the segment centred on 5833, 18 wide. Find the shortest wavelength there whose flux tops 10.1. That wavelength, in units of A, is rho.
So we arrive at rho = 5825.0 A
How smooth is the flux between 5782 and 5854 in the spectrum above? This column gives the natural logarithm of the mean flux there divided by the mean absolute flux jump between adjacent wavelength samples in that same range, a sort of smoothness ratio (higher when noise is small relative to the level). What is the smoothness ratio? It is 3.0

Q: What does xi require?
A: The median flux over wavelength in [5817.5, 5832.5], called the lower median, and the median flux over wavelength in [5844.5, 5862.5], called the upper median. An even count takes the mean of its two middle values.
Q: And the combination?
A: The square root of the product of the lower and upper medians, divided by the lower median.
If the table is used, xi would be 0.95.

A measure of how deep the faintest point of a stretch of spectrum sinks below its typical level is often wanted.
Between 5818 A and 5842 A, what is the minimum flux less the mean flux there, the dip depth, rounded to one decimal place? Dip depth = -0.6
